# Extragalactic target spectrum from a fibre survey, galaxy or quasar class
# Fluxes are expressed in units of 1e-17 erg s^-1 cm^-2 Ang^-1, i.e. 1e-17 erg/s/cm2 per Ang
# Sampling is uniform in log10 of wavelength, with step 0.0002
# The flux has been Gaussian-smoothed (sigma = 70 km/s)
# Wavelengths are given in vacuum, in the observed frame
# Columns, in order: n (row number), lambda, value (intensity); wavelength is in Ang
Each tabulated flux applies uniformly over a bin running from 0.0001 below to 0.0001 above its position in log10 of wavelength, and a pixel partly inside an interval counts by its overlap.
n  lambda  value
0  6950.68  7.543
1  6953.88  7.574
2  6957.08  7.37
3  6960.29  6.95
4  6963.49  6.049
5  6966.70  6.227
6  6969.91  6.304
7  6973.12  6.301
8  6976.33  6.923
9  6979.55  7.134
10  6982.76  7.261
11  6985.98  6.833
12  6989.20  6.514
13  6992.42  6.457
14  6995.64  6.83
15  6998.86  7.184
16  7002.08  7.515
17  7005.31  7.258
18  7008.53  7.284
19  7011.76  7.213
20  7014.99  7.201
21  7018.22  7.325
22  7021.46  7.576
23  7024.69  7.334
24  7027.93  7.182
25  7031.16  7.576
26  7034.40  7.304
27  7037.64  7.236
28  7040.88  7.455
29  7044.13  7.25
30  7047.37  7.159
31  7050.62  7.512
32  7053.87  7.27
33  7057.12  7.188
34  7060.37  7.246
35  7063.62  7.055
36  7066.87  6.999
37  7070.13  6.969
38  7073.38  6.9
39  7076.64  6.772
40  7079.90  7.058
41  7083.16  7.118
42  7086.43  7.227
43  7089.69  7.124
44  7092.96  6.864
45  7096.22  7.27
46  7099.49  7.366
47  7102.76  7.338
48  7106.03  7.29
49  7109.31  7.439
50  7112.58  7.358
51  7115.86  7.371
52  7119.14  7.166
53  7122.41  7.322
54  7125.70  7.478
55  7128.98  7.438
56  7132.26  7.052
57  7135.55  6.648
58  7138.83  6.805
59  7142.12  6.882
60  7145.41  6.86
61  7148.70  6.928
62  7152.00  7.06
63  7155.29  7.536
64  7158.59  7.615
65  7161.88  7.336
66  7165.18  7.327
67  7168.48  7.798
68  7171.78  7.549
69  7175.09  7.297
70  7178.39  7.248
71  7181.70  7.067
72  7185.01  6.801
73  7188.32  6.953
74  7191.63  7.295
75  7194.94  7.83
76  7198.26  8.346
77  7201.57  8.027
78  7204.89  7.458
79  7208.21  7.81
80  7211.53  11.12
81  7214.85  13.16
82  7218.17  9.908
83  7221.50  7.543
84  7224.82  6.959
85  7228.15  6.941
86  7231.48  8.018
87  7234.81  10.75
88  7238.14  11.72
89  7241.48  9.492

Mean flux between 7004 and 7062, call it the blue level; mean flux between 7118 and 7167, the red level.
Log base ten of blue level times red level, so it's 1.72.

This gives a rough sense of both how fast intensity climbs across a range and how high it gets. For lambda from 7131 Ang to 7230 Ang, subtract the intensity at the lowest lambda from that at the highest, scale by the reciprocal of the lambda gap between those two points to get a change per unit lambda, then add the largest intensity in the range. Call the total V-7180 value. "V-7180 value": 13.2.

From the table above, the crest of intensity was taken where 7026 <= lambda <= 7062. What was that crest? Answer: 7.576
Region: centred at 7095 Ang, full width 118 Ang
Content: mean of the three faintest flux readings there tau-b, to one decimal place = 6.7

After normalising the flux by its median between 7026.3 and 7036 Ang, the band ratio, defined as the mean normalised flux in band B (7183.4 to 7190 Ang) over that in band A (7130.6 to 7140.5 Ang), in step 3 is 1.006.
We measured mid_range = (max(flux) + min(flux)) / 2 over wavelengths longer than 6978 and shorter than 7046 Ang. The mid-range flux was 7.02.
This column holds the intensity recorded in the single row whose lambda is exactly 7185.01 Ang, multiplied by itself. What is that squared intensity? 46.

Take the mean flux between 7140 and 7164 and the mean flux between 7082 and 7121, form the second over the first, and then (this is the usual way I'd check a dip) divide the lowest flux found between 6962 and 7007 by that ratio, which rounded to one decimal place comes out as 6.0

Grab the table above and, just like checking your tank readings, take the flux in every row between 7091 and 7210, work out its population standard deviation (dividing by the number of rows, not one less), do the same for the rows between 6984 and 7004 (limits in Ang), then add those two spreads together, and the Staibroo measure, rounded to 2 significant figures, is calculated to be 0.73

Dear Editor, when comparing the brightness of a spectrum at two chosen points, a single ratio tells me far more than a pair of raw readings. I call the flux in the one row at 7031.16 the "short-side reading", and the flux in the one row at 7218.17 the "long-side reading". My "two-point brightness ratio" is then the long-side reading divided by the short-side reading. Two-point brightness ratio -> 1.308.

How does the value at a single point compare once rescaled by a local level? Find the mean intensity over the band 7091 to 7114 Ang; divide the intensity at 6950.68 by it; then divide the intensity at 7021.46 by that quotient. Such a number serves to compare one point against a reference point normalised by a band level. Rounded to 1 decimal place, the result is 7.3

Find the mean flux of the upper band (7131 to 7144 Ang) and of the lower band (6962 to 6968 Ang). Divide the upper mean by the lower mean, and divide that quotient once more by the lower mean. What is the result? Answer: 0.182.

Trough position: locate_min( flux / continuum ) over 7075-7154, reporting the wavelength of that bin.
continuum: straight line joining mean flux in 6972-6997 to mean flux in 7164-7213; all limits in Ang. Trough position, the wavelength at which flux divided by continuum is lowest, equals 7135.55 Ang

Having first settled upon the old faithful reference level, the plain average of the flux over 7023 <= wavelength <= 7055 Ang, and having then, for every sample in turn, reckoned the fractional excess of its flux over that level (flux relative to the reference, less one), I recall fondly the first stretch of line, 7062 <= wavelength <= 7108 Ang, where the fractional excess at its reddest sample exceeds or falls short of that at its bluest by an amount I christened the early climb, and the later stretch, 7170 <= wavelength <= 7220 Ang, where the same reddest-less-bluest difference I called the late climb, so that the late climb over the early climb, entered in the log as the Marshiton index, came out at 10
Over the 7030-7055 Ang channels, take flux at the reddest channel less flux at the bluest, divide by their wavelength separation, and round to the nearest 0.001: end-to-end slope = -0.013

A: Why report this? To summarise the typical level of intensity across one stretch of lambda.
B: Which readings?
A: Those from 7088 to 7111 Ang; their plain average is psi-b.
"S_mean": 7.2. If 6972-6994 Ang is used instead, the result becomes 6.8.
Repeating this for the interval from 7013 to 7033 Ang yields 7.4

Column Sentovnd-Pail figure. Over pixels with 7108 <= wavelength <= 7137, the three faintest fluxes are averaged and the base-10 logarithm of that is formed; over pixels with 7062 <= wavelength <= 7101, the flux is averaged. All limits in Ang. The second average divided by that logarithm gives 8.38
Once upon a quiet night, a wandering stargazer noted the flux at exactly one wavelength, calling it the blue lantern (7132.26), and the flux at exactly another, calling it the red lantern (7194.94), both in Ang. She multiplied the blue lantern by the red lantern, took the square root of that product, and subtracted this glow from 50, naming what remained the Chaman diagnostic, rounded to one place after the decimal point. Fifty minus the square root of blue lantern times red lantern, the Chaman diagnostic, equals 42.6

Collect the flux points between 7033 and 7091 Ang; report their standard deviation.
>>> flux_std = 0.18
